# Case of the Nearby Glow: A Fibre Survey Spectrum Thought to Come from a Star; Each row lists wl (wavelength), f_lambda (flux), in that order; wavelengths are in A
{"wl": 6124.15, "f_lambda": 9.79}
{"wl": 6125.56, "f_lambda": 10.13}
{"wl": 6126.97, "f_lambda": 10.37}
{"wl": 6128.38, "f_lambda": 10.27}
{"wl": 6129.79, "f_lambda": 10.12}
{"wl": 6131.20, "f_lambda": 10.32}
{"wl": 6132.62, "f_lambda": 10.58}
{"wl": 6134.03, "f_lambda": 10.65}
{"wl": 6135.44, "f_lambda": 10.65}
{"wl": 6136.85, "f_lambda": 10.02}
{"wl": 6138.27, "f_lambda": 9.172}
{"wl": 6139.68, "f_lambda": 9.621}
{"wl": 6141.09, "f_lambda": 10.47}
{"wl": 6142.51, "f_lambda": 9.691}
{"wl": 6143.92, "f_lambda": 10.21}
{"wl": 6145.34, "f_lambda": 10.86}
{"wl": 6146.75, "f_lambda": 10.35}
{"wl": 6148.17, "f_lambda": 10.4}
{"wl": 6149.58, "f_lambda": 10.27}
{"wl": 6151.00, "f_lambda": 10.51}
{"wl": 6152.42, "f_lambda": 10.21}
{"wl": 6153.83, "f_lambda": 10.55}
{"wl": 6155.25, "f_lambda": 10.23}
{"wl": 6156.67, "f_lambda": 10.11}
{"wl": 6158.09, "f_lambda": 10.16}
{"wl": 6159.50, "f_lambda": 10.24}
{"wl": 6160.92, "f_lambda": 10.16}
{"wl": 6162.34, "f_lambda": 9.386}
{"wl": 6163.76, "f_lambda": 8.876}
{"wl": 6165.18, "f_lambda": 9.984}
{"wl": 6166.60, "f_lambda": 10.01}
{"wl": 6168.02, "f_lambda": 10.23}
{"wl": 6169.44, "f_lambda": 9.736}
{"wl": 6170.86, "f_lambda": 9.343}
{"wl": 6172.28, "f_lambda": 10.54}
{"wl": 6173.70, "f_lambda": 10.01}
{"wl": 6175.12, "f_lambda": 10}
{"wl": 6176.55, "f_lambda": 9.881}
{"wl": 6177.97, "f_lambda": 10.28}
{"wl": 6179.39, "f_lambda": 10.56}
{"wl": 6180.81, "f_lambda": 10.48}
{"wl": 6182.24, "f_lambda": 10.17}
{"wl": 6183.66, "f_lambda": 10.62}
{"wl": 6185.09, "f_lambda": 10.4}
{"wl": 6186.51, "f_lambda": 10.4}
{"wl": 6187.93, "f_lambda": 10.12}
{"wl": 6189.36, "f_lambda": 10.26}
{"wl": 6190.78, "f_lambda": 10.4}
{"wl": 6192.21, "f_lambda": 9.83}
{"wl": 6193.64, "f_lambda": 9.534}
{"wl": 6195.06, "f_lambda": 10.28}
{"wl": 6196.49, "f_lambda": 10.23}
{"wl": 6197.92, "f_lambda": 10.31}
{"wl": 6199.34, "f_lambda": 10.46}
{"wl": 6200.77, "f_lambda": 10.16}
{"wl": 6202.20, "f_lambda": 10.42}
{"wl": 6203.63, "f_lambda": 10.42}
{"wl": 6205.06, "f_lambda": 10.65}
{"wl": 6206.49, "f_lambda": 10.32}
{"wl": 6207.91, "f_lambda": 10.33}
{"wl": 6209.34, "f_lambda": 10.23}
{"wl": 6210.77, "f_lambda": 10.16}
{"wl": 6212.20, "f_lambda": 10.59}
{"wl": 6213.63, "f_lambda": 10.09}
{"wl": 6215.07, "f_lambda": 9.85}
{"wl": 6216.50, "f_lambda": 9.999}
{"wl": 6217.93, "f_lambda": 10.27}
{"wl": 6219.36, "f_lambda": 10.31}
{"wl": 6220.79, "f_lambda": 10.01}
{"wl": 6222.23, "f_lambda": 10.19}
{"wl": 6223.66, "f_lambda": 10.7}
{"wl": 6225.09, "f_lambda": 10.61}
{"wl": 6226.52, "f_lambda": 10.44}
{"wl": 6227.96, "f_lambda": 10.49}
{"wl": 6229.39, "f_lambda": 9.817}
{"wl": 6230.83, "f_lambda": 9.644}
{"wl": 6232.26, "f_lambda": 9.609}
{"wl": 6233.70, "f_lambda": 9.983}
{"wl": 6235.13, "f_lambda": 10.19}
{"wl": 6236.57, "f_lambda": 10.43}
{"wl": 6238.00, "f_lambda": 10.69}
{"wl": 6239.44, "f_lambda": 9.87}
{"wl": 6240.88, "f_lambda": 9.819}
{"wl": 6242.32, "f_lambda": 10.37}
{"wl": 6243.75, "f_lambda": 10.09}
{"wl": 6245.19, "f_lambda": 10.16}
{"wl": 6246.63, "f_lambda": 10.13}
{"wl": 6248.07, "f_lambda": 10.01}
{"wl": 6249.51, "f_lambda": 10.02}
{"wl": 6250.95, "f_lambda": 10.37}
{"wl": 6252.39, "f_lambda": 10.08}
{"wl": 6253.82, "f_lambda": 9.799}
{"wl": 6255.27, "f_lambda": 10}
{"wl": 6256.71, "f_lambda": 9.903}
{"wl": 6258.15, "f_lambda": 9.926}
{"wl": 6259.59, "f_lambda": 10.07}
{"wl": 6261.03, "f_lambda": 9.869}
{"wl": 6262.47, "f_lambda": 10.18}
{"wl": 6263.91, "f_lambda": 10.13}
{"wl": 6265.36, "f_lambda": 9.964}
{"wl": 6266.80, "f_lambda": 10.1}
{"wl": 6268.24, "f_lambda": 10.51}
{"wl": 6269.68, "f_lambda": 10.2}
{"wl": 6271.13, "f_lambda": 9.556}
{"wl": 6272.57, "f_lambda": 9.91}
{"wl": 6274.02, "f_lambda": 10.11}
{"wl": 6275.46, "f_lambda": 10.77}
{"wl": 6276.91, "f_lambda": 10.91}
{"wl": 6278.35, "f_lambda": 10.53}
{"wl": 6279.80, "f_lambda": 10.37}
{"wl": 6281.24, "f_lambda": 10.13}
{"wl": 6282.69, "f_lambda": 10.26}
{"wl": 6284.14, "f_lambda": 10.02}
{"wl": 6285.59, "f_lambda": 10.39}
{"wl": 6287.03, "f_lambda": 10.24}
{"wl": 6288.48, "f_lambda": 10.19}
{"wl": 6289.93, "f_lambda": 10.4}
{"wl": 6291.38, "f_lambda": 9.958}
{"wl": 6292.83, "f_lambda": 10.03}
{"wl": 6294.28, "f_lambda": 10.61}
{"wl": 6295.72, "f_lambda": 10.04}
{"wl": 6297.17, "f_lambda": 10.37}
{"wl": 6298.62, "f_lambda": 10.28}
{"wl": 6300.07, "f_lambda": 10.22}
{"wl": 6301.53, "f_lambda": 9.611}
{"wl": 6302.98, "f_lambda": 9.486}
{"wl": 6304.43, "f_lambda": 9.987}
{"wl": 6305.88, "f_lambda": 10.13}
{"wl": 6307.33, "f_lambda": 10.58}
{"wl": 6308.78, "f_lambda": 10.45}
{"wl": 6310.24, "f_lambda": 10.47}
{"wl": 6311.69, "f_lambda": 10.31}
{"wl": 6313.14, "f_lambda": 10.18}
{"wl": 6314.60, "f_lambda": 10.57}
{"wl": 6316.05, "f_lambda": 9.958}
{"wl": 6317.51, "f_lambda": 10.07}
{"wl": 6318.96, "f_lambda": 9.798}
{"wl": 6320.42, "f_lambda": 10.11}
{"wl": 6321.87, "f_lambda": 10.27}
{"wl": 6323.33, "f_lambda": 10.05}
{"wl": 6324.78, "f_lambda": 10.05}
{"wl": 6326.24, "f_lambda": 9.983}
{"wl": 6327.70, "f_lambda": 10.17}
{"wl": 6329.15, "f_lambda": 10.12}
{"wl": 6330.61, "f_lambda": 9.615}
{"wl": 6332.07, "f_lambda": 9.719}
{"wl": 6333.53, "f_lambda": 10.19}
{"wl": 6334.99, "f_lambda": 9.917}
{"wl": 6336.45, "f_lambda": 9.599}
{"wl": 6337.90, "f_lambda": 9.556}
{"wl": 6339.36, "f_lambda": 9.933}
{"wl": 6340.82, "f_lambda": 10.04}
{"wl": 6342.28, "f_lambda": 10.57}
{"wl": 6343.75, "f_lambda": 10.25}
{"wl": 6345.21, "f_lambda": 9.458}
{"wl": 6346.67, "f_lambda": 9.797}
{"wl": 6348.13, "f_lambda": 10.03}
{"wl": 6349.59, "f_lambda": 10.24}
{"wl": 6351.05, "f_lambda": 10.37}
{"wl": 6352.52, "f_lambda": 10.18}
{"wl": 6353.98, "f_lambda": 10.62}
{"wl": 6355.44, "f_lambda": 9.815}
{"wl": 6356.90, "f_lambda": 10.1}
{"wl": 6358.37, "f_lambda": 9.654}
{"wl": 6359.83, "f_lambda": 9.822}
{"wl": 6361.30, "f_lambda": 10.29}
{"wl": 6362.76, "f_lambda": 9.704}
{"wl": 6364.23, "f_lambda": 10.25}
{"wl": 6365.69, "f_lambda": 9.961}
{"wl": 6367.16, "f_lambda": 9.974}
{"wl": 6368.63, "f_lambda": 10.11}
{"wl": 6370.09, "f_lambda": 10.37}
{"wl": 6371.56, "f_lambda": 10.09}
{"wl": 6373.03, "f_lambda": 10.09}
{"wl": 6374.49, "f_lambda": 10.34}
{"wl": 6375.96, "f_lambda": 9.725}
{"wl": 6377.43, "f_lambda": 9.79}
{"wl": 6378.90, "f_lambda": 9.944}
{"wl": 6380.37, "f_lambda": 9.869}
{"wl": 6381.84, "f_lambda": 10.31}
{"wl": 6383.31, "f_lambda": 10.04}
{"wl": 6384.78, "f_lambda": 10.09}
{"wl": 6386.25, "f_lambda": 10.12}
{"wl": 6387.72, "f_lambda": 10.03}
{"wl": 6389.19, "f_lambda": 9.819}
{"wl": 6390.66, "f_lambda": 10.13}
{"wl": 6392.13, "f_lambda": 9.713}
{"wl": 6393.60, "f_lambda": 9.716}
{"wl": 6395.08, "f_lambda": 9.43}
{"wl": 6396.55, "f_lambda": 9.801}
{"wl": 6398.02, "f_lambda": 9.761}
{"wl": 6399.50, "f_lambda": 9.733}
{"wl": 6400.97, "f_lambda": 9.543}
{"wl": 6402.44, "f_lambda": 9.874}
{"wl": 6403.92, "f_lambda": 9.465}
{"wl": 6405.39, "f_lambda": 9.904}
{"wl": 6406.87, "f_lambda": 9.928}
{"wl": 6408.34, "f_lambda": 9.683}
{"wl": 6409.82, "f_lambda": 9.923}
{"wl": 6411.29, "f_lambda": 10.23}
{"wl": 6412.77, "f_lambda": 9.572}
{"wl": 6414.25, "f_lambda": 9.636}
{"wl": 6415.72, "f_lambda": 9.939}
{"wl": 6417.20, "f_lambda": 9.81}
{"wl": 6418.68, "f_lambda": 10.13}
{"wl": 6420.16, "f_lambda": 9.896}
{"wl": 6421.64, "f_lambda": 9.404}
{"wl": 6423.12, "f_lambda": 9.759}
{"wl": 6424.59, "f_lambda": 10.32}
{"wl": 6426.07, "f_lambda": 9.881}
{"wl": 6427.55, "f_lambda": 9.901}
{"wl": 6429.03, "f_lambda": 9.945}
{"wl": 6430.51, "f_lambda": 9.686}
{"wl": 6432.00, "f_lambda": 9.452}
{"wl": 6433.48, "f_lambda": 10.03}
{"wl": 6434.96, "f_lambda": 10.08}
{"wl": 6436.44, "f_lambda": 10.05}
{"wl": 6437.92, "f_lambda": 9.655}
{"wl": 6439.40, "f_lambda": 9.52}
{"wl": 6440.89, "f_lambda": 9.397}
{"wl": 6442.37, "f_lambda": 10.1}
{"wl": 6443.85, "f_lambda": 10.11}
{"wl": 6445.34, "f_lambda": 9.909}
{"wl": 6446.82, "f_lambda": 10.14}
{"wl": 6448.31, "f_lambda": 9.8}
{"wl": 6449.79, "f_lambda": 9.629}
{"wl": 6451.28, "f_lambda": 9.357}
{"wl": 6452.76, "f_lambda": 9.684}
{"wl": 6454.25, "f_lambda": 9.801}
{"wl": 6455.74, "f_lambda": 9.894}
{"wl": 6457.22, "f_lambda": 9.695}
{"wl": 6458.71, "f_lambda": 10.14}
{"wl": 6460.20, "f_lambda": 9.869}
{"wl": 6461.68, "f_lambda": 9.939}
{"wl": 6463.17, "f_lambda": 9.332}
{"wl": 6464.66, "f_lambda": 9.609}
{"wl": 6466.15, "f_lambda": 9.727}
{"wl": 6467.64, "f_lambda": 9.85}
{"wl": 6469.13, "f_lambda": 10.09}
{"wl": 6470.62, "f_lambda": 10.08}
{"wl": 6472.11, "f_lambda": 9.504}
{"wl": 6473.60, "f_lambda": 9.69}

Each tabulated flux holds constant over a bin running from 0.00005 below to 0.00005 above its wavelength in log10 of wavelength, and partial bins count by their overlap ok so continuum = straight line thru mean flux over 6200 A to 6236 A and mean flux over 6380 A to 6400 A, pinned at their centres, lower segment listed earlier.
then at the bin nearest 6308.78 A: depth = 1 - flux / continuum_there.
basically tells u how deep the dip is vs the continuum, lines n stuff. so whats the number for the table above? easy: -0.04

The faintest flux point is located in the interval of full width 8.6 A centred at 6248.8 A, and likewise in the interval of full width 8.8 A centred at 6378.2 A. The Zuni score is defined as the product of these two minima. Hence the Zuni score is 97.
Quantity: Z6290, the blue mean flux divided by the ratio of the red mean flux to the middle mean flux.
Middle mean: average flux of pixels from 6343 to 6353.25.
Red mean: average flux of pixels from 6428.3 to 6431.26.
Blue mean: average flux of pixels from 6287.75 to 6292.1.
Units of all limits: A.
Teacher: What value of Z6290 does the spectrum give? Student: 10.4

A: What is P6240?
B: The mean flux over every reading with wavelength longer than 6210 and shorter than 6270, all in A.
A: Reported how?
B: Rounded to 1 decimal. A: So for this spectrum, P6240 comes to 10.1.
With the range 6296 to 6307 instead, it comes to 10.0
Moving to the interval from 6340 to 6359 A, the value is 10.1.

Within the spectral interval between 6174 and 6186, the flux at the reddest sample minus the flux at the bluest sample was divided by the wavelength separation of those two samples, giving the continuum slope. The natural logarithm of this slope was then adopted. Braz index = -3.2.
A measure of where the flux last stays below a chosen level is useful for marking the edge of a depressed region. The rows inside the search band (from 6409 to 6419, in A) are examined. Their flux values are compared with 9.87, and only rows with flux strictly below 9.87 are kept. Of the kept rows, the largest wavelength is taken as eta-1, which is 6417.20 A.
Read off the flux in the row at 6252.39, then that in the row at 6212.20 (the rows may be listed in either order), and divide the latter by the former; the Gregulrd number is 1.05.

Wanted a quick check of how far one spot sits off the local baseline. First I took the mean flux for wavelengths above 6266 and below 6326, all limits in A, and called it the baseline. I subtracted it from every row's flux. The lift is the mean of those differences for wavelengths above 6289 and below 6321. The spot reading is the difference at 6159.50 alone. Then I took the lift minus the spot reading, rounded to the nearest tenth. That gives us -0.1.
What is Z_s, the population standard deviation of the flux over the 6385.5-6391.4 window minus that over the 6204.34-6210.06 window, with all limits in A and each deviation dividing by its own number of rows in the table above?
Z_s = -0.034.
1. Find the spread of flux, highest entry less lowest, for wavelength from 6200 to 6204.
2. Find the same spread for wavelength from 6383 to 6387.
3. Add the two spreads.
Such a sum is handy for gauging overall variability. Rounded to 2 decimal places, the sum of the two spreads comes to 0.34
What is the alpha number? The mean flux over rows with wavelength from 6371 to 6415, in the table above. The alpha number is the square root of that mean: 3.143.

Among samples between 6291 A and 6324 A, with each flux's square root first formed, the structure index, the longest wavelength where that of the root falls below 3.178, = 6323.33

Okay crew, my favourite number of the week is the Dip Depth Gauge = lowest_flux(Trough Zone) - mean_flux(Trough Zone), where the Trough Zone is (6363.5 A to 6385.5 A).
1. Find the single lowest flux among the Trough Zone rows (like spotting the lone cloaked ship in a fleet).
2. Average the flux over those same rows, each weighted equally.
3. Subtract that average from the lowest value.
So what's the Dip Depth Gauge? -0.34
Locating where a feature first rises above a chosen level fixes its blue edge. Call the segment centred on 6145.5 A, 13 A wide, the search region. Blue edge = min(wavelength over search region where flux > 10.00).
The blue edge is 6141.09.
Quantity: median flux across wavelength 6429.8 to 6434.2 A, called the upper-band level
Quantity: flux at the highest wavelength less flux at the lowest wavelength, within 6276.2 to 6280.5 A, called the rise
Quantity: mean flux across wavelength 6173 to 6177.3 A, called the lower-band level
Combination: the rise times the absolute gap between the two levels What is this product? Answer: -0.15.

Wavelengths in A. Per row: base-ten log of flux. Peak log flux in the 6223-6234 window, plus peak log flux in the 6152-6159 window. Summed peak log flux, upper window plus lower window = 2.05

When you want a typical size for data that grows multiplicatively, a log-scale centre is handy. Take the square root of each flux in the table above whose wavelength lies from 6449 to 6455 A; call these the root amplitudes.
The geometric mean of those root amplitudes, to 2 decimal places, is 3.10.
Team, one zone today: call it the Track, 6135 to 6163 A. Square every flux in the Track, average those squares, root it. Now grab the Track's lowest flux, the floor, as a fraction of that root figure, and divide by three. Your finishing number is 0.301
